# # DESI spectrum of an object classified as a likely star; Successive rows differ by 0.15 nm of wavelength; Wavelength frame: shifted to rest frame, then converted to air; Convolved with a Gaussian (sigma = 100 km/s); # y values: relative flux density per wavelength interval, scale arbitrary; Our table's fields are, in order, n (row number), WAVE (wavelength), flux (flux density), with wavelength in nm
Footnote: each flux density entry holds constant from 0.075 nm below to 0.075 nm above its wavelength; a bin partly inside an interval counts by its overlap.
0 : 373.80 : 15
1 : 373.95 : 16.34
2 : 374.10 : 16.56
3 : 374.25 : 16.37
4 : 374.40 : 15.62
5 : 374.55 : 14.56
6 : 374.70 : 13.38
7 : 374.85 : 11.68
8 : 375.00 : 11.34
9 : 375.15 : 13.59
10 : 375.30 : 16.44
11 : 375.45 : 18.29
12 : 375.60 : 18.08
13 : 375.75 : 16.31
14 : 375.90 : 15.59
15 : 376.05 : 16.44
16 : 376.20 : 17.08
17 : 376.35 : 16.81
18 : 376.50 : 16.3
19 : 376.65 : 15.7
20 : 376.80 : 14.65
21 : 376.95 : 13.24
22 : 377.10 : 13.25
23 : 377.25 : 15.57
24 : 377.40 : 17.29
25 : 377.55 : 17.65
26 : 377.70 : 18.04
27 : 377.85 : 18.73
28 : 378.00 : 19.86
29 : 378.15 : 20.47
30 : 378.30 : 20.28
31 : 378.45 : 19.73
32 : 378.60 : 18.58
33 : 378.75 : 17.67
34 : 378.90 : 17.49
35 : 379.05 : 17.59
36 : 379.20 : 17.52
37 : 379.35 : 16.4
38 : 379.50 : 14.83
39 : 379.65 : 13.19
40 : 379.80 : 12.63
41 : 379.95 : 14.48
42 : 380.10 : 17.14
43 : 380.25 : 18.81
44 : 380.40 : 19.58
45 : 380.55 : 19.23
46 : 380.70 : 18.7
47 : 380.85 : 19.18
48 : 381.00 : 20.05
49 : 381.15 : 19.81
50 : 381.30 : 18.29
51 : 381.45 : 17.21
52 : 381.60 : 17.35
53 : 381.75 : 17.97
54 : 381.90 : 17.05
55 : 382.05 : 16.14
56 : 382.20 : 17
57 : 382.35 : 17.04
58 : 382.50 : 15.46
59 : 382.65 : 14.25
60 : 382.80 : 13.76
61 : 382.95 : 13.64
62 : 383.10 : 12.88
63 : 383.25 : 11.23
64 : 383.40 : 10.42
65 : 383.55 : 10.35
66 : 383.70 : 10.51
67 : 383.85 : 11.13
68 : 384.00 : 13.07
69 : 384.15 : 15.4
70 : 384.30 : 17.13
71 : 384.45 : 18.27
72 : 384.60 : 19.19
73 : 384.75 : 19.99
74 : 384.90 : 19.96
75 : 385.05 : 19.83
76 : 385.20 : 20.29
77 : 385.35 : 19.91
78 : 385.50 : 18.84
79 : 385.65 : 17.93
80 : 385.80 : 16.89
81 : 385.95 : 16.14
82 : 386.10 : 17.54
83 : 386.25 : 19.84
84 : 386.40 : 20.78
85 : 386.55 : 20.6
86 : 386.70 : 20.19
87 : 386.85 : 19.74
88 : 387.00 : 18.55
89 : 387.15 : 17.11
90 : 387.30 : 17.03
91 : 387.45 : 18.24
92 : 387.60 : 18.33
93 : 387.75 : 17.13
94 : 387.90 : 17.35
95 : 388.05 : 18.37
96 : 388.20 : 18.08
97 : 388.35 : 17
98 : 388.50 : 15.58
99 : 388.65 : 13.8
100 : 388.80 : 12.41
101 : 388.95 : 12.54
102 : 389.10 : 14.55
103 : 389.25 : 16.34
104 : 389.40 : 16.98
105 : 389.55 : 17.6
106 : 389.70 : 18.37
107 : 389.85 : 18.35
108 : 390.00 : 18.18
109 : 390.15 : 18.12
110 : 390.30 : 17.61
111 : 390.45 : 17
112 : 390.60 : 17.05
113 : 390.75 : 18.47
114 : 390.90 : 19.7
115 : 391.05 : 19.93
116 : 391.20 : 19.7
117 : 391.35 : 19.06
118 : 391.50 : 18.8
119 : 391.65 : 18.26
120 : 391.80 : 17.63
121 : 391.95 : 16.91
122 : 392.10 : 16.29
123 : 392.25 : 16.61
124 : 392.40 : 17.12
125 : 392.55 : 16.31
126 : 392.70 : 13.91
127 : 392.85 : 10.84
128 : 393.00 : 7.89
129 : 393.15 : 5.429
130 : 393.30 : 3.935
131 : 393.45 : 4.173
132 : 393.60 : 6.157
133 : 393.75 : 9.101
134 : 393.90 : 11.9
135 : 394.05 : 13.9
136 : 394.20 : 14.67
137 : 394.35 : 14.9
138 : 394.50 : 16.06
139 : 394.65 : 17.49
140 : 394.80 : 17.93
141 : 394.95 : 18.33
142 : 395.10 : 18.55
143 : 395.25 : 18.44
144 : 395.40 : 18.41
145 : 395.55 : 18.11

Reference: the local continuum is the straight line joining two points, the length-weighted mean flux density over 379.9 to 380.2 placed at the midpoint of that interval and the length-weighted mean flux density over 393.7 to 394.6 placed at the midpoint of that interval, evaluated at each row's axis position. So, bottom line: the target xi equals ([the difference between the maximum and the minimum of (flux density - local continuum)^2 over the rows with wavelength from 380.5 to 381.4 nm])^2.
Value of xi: 119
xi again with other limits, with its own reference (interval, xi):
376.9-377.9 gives 137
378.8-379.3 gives 0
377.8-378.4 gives 121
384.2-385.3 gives 503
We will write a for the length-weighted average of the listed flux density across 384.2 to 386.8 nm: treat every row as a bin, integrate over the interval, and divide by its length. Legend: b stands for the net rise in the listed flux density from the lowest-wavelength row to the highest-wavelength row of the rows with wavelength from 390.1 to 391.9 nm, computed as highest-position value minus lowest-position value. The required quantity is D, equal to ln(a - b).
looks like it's 2.97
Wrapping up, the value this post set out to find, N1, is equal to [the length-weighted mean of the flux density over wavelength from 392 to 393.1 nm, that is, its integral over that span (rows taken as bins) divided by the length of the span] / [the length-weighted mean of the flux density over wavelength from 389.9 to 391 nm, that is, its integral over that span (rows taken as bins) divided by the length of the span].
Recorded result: 0.77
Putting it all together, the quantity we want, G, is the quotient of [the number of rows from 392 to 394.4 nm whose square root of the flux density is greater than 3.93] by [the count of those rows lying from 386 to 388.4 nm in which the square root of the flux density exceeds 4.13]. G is 0.3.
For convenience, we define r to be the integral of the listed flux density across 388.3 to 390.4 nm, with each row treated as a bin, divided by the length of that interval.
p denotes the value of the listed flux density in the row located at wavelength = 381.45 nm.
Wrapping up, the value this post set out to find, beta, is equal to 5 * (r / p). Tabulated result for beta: 4.72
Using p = 17.21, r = 16.2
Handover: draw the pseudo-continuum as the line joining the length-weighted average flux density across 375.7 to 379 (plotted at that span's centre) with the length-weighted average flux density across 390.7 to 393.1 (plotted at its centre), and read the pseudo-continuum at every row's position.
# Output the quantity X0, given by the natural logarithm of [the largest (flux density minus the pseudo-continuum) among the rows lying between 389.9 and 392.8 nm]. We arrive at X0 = 1.20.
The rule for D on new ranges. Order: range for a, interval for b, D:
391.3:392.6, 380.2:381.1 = 2.78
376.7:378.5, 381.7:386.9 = 2.75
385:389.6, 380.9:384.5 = 2.96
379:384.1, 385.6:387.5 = 2.73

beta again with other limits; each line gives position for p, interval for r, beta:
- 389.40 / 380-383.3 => 4.98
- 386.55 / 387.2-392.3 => 4.19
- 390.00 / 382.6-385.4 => 4.21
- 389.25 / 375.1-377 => 4.93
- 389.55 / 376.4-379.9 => 4.77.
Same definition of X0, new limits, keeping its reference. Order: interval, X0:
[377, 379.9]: 1.21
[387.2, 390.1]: 0.54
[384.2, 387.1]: 1.38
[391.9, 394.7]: 0.02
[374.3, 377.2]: 0.08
